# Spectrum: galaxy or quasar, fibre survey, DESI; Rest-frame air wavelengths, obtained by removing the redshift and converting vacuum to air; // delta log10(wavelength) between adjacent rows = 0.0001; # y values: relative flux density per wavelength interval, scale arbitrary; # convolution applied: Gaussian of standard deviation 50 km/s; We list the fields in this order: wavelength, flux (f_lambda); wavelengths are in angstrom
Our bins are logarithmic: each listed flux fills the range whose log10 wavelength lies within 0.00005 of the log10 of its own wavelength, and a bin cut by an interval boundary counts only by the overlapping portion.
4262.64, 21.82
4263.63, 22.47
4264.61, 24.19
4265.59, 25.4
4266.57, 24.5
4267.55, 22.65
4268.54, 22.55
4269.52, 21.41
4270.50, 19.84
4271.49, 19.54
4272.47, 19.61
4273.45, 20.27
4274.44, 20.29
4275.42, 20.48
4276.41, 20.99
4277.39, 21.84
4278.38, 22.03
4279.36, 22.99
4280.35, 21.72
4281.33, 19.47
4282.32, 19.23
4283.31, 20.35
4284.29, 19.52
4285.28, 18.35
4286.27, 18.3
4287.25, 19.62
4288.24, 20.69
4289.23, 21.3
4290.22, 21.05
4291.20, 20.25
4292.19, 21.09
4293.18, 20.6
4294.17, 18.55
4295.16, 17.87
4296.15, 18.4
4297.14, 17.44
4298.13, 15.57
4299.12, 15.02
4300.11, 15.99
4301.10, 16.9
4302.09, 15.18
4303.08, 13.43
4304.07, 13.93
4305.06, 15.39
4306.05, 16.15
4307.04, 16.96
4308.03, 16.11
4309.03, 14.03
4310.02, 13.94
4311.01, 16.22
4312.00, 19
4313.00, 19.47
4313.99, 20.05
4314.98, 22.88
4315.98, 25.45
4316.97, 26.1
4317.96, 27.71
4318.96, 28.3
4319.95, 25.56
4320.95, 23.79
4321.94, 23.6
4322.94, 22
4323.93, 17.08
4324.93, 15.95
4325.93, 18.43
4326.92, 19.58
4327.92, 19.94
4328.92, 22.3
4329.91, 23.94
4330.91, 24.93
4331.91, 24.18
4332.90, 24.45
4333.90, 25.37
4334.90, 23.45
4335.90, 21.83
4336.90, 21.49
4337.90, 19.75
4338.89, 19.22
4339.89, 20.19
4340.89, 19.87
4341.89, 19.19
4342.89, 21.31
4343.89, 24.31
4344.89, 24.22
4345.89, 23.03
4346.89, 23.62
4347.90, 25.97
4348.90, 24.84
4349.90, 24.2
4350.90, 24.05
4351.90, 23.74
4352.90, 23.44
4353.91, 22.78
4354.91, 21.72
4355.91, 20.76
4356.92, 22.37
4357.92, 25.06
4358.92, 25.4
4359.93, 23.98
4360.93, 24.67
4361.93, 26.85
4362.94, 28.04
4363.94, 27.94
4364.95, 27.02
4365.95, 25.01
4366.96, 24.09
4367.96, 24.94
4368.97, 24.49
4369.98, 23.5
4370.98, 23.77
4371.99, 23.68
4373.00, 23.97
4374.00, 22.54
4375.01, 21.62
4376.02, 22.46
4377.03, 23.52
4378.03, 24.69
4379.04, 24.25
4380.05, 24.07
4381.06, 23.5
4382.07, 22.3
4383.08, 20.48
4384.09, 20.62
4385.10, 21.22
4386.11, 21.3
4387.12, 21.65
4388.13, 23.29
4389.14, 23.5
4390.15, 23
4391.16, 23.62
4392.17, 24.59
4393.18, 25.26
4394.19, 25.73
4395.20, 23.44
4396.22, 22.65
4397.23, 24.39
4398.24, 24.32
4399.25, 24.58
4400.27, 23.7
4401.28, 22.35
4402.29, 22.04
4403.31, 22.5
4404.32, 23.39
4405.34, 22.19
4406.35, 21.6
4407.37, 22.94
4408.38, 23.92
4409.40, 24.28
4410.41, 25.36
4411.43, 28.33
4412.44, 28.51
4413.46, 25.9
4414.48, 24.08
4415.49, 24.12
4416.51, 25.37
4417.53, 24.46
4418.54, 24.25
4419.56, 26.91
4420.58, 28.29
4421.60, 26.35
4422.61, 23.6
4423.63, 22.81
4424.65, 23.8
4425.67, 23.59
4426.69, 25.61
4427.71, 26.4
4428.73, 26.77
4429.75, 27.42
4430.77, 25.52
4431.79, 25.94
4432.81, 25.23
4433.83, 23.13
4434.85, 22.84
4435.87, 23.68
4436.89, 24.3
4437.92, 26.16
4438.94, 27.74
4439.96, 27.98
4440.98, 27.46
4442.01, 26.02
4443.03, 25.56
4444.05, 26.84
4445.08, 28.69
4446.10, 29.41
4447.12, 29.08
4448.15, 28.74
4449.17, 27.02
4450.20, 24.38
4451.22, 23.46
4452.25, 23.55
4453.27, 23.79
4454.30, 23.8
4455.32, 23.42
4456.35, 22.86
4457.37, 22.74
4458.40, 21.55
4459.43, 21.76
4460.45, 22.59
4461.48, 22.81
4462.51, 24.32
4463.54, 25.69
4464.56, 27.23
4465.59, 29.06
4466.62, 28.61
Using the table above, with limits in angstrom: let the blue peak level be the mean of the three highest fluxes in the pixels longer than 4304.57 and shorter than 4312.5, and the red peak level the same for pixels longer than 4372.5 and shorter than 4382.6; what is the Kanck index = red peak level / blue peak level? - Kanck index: 1.40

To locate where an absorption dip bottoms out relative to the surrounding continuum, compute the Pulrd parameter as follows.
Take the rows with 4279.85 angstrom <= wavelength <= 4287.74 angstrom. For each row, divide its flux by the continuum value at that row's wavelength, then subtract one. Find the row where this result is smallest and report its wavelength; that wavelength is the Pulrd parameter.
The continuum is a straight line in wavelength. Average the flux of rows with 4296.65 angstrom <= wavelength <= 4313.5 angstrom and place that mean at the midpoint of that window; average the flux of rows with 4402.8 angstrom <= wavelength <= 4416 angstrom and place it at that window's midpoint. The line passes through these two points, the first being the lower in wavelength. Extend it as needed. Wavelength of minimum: 4286.27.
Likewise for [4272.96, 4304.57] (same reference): 4303.08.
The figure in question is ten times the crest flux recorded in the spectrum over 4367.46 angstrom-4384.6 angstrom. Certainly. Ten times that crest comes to 249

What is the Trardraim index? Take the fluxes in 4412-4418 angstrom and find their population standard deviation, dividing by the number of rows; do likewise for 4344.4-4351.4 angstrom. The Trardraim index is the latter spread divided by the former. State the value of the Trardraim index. 0.56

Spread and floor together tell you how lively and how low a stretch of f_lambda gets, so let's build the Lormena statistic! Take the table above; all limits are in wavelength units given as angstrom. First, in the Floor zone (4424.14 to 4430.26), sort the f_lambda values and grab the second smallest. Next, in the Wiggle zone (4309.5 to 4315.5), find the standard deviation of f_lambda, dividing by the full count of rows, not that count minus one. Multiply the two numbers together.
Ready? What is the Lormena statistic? 68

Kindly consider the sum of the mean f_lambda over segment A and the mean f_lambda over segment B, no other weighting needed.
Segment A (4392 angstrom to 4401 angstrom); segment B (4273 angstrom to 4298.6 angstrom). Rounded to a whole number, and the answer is 44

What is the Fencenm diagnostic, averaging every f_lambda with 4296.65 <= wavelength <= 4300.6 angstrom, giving 16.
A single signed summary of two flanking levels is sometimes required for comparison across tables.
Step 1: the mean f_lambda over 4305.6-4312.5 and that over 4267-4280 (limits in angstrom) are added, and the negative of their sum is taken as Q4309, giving -37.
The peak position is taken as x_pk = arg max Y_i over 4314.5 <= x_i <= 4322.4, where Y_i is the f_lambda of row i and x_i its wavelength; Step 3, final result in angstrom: 4318.96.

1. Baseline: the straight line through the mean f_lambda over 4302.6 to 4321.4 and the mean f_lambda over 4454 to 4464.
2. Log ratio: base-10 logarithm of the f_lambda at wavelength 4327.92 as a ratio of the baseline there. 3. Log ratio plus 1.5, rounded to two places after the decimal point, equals 1.50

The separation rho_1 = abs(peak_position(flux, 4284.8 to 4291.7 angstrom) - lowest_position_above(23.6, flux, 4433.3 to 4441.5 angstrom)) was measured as 146.6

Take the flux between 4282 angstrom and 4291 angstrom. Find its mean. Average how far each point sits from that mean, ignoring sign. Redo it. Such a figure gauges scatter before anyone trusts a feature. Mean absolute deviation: 0.91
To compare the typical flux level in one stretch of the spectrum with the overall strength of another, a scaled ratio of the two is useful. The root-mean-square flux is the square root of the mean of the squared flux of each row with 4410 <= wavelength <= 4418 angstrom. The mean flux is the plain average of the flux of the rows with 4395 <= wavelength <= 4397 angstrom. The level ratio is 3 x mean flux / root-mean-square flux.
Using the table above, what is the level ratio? 2.68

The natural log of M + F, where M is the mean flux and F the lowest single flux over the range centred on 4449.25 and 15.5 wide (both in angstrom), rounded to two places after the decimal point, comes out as 3.88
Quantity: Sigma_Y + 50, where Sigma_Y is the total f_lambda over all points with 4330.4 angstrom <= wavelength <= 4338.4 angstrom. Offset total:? 235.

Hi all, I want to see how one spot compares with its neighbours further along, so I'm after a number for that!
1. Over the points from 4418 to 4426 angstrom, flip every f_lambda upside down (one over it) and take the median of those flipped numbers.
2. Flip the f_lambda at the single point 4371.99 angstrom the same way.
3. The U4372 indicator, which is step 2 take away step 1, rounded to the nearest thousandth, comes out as 0.001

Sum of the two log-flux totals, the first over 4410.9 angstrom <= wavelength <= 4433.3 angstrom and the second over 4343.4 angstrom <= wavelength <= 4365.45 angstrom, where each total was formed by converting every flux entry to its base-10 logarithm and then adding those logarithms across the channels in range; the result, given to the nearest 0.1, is 61.5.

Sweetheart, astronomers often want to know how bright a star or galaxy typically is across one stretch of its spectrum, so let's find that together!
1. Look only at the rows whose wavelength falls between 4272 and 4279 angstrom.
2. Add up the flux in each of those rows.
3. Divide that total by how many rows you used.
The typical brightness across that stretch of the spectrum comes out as 20.8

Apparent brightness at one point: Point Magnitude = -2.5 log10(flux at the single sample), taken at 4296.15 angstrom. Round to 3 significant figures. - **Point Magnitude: -3.16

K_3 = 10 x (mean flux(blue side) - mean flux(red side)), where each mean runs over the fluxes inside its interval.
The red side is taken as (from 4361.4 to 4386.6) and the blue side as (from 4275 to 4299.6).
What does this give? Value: -41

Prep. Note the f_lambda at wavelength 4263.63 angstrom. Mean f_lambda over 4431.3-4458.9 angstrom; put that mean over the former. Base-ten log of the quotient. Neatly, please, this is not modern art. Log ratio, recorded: 0.05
